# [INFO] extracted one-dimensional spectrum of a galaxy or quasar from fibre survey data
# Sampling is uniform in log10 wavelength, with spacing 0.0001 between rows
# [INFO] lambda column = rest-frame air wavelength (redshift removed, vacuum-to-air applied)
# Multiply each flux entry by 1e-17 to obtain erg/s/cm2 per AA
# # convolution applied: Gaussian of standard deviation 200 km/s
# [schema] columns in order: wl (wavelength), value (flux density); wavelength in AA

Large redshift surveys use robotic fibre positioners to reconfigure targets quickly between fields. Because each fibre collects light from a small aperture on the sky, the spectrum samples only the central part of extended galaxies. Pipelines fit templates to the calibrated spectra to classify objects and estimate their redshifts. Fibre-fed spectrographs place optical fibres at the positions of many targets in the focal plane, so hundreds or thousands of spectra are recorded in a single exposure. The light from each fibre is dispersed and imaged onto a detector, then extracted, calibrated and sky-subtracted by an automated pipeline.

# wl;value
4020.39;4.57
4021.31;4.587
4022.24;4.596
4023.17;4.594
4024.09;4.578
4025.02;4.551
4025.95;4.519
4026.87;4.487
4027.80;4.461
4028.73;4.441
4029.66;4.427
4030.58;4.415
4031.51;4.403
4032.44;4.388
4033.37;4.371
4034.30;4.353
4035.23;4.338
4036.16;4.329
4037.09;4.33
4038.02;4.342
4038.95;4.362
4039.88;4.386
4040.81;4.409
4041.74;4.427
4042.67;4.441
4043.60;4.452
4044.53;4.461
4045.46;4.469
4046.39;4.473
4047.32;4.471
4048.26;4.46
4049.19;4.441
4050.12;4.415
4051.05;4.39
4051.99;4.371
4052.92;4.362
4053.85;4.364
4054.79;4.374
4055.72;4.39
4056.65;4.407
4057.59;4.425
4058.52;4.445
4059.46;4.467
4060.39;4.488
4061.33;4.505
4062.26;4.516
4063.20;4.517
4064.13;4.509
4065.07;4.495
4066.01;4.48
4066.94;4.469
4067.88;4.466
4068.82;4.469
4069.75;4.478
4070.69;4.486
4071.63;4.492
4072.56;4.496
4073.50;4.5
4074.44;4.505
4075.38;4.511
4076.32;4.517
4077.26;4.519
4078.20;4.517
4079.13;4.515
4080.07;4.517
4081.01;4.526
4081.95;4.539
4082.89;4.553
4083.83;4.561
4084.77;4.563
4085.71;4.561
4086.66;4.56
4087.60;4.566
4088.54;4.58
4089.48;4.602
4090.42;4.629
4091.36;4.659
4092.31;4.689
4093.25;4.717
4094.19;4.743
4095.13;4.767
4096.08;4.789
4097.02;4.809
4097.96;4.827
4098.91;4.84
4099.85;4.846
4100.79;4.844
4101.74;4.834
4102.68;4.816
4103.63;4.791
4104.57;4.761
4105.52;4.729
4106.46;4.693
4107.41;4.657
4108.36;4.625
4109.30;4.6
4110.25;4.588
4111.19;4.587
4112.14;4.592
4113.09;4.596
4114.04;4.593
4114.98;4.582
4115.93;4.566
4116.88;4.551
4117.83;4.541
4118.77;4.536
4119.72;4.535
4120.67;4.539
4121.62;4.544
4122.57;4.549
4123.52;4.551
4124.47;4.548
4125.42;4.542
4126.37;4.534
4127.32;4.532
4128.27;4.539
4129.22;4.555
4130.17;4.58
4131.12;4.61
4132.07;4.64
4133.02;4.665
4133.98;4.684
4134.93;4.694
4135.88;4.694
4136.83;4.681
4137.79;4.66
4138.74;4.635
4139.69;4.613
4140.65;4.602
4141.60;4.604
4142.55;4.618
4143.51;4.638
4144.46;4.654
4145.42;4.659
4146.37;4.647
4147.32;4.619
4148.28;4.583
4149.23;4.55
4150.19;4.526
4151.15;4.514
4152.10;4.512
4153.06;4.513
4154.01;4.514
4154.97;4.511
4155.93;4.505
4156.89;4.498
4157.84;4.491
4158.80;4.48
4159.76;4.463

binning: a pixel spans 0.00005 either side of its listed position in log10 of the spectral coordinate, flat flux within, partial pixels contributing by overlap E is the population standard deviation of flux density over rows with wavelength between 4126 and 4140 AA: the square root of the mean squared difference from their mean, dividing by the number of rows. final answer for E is 0.058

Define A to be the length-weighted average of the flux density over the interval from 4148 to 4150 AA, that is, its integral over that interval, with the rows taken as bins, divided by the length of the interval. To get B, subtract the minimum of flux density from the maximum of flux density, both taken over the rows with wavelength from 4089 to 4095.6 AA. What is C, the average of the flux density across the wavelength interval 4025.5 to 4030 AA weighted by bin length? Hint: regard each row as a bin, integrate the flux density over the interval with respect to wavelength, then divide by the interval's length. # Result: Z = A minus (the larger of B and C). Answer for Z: 0.09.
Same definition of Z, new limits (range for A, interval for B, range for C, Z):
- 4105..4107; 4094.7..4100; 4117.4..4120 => 0.15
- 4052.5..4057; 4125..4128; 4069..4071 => -0.11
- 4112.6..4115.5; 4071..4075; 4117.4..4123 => 0.05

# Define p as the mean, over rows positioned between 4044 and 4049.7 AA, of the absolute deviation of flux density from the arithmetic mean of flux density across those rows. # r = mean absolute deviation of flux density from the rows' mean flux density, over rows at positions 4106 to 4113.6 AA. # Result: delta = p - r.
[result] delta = -0.02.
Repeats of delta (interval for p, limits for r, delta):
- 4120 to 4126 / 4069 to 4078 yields -0.01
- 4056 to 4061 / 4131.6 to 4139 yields 0.01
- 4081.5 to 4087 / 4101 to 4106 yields -0.03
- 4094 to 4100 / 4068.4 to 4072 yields 0.02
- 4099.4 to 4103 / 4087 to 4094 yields -0.04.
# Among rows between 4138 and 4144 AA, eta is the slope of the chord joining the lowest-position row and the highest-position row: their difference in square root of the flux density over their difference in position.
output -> 0.0001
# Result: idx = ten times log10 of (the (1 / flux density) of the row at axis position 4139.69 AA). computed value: -6.64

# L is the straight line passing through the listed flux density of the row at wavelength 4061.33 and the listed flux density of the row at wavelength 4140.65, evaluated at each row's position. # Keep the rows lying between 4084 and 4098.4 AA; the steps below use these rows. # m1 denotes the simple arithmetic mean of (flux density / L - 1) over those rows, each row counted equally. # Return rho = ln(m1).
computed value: -3.6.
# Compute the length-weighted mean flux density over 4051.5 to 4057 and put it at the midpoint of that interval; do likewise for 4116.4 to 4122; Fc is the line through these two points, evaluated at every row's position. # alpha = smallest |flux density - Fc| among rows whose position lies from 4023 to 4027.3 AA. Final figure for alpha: 0.18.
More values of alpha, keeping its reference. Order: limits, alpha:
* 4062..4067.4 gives 0.06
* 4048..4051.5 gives 0.02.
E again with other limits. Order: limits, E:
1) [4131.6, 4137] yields 0.019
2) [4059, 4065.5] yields 0.017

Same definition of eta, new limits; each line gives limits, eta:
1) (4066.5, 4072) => 0.0012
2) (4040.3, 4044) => 0.0037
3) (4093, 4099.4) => 0.0050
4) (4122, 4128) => -0.0008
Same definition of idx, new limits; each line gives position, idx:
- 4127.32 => -6.56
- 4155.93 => -6.54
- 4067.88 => -6.50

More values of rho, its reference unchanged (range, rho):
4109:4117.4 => -5.7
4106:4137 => -5.9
